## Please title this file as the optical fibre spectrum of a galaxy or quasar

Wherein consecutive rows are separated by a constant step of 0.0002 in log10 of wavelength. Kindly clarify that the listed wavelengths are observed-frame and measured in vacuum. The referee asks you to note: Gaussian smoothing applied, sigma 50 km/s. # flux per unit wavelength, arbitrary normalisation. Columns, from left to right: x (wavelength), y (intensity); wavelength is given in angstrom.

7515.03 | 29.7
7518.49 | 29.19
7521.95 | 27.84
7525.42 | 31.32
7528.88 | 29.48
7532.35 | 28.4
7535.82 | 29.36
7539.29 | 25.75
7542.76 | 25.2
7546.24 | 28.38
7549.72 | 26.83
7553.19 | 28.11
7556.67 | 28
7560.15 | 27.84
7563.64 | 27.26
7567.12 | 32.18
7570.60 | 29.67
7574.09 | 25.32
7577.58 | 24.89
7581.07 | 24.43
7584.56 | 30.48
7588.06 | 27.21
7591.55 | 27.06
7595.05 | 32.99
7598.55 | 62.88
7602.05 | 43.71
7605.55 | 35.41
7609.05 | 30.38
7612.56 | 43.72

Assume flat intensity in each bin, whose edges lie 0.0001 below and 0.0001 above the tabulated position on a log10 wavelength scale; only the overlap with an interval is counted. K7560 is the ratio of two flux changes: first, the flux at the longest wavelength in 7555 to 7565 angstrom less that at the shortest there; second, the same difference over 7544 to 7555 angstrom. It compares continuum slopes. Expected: 3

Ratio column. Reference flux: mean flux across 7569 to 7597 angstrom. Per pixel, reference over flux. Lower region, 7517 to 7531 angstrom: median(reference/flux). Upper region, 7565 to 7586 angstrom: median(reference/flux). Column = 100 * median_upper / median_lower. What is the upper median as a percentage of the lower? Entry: 107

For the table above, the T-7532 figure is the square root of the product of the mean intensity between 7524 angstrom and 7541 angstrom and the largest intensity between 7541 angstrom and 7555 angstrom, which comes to 28.6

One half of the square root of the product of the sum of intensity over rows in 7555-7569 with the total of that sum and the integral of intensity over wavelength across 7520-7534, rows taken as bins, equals 123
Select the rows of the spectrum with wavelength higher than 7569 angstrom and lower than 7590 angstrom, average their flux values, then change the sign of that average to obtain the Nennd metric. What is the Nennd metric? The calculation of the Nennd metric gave -27.0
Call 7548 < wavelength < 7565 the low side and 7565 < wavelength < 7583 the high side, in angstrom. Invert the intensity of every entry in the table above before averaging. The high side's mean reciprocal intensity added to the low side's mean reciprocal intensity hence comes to 0.0733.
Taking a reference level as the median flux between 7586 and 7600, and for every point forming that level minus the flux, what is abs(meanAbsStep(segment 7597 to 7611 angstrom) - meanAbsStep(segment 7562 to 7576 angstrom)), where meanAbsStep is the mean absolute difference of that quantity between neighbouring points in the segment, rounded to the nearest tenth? 6.9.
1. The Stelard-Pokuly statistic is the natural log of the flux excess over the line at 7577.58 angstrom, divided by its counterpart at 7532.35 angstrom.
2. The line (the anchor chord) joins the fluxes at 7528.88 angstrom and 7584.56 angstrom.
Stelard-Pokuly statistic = 1.6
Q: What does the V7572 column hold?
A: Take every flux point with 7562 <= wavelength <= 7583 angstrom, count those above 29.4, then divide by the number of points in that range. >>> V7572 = 0.33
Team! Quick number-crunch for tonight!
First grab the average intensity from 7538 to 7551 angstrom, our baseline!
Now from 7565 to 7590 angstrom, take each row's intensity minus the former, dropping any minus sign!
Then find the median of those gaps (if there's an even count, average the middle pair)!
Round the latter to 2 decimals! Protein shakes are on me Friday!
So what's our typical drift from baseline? 2.11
